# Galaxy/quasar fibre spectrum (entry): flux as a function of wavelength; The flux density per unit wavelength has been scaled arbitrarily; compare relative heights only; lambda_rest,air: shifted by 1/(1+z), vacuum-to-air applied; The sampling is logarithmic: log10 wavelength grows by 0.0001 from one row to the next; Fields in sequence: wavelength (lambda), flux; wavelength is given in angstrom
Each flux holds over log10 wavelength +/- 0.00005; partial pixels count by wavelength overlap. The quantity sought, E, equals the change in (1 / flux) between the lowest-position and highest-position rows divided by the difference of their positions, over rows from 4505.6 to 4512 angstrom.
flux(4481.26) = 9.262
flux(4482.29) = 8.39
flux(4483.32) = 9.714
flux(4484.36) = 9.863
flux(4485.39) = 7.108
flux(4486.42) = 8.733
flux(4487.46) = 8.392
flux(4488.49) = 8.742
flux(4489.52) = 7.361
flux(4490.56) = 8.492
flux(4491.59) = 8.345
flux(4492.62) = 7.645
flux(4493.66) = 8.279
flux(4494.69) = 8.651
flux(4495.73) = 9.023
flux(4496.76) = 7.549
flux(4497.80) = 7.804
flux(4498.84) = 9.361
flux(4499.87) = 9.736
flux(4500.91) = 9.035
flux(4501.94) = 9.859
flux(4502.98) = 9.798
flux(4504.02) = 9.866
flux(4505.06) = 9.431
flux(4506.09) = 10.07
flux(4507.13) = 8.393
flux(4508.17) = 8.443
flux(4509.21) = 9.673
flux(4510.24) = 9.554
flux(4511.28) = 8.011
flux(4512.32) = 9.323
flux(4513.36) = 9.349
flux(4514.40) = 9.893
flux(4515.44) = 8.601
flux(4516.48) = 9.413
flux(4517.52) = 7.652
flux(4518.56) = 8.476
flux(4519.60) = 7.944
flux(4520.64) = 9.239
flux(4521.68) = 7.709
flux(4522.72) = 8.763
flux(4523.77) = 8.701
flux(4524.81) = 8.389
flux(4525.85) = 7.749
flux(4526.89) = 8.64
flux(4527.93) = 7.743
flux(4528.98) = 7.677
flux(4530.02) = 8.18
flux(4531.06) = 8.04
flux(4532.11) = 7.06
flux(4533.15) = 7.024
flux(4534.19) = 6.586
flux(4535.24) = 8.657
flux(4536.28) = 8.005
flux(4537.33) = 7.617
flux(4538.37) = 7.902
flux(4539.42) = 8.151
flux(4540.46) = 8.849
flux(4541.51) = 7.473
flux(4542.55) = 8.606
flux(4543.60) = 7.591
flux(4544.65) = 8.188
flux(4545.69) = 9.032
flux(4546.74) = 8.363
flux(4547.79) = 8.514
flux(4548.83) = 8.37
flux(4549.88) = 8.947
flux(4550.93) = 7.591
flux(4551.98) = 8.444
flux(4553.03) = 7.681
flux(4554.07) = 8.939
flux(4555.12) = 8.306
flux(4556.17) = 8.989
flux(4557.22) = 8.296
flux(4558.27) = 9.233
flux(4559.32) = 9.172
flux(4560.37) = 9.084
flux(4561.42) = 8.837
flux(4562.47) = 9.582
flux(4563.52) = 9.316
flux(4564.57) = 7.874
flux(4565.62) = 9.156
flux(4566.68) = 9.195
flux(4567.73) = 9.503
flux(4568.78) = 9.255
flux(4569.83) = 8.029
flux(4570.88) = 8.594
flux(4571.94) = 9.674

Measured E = 0.005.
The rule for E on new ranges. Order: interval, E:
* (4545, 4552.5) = 0.001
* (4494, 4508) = 0.000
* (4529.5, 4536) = -0.001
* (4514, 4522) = 0.004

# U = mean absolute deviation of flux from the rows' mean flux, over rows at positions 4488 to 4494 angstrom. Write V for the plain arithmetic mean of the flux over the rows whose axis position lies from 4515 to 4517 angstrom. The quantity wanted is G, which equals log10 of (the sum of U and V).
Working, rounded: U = 0.43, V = 9.01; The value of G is 0.975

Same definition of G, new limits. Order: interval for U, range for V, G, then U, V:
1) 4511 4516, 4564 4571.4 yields 0.972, 0.58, 8.80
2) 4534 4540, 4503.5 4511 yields 0.992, 0.48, 9.35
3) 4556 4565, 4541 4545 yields 0.922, 0.40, 7.96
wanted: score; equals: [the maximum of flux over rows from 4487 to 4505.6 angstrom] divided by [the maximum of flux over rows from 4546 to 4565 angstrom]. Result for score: 1.03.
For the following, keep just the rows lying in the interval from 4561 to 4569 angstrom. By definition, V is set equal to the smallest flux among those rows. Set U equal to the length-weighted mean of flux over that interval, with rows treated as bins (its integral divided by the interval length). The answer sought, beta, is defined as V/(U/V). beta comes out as 6.82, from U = 9.1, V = 7.874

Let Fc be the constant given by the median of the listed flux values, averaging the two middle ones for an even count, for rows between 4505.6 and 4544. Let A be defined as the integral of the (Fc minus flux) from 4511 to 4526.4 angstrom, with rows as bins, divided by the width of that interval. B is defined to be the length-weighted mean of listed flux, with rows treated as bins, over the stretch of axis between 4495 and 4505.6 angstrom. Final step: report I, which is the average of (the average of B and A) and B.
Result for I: 6.80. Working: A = -0.2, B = 9.14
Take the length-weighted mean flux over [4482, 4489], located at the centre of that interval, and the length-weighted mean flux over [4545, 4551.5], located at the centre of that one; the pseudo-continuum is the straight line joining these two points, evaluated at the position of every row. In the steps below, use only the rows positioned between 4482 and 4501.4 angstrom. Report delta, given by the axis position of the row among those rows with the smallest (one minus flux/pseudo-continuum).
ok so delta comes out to 4484.36 angstrom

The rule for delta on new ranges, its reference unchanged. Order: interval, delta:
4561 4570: 4562.47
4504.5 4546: 4506.09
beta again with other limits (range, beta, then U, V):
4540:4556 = 6.70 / 8.3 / 7.473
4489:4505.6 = 6.18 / 8.8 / 7.361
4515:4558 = 5.29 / 8.2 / 6.586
